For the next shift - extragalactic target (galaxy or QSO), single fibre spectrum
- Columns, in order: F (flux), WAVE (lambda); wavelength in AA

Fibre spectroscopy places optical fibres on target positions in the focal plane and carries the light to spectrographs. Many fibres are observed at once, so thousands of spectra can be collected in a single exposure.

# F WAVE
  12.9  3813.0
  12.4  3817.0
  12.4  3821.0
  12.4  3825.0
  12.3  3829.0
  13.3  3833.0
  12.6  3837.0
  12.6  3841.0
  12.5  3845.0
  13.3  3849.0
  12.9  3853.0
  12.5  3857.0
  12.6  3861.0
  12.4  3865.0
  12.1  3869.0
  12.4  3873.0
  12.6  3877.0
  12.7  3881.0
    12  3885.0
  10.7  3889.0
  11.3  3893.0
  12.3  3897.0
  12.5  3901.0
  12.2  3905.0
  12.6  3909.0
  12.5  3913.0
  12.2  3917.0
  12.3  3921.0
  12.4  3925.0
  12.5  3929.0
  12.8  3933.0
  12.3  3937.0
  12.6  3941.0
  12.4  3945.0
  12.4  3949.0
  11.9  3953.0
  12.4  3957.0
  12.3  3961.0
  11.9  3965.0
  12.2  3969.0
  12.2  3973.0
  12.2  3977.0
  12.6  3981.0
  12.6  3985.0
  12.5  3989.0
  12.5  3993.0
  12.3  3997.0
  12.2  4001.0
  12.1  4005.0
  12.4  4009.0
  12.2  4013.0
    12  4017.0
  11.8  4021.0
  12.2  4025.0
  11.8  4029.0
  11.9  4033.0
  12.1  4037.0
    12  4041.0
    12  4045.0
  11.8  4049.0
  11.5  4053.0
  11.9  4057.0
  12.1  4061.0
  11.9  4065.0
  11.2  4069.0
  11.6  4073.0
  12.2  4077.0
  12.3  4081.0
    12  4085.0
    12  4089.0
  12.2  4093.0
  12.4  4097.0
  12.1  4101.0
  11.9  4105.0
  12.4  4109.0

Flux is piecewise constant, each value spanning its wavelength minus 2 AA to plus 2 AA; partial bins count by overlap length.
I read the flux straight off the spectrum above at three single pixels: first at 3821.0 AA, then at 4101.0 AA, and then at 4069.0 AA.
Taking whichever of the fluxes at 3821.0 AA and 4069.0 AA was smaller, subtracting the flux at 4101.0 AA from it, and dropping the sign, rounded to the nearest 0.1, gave 0.9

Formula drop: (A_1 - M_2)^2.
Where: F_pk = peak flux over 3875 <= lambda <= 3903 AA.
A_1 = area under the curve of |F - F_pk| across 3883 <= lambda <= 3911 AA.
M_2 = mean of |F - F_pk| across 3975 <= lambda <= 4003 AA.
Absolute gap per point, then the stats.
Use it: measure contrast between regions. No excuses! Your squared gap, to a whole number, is 437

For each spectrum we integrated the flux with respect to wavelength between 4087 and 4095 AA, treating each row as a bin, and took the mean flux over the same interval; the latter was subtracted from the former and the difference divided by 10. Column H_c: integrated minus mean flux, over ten 8.47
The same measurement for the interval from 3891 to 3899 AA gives 8.26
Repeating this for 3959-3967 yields 8.47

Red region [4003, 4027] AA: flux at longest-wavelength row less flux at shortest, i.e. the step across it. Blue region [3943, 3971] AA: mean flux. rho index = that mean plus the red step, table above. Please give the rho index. 12.31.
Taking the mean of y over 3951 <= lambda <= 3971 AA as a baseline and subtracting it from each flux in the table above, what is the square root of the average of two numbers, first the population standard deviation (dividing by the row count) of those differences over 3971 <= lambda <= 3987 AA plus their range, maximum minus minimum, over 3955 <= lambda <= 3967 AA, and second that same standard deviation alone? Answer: 0.67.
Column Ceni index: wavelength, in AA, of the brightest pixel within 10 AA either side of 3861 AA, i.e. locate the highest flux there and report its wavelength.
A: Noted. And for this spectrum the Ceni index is 3853.0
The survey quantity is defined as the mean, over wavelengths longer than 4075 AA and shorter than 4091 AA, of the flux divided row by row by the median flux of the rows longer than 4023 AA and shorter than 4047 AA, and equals 1.01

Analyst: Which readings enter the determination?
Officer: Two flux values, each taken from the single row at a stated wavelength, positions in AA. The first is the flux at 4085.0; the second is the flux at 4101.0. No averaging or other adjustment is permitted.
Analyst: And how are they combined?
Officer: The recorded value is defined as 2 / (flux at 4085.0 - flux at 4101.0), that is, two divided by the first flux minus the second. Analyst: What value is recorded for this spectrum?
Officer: -20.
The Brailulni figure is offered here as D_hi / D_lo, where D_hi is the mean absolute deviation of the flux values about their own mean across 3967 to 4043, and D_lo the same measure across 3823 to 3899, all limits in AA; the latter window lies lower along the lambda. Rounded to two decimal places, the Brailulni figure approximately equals 0.46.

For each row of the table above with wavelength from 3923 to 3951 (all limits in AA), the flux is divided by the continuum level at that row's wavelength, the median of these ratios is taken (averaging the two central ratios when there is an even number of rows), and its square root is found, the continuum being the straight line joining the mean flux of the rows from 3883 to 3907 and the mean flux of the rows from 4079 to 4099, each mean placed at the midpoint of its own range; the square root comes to 1.02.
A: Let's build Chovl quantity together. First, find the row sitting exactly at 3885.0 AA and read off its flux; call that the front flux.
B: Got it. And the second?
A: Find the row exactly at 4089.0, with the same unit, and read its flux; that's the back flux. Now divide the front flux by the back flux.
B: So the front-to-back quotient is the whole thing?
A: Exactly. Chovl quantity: 1.00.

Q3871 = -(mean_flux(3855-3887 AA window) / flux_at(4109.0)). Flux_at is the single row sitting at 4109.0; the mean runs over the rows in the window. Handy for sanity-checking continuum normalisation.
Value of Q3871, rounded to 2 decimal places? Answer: -1.00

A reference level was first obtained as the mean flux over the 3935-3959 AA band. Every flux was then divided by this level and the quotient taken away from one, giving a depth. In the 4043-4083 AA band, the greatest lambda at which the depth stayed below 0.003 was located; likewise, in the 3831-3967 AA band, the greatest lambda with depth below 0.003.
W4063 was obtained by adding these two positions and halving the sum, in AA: 4021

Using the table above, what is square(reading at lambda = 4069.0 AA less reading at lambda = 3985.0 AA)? 2.0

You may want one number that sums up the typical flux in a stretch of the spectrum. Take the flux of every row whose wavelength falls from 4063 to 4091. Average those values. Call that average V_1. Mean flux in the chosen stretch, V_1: 11.9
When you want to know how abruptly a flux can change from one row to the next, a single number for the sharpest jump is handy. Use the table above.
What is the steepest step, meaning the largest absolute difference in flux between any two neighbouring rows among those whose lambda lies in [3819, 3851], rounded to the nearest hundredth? 1.00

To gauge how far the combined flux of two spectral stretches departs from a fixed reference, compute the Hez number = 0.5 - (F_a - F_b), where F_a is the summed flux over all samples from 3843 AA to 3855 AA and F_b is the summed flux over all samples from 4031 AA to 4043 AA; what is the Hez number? -2.2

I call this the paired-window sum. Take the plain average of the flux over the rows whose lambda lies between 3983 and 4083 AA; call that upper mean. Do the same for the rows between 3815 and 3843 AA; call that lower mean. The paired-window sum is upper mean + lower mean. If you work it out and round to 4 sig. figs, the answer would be 24.62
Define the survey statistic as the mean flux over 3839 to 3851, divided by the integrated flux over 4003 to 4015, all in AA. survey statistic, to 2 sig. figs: 0.087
